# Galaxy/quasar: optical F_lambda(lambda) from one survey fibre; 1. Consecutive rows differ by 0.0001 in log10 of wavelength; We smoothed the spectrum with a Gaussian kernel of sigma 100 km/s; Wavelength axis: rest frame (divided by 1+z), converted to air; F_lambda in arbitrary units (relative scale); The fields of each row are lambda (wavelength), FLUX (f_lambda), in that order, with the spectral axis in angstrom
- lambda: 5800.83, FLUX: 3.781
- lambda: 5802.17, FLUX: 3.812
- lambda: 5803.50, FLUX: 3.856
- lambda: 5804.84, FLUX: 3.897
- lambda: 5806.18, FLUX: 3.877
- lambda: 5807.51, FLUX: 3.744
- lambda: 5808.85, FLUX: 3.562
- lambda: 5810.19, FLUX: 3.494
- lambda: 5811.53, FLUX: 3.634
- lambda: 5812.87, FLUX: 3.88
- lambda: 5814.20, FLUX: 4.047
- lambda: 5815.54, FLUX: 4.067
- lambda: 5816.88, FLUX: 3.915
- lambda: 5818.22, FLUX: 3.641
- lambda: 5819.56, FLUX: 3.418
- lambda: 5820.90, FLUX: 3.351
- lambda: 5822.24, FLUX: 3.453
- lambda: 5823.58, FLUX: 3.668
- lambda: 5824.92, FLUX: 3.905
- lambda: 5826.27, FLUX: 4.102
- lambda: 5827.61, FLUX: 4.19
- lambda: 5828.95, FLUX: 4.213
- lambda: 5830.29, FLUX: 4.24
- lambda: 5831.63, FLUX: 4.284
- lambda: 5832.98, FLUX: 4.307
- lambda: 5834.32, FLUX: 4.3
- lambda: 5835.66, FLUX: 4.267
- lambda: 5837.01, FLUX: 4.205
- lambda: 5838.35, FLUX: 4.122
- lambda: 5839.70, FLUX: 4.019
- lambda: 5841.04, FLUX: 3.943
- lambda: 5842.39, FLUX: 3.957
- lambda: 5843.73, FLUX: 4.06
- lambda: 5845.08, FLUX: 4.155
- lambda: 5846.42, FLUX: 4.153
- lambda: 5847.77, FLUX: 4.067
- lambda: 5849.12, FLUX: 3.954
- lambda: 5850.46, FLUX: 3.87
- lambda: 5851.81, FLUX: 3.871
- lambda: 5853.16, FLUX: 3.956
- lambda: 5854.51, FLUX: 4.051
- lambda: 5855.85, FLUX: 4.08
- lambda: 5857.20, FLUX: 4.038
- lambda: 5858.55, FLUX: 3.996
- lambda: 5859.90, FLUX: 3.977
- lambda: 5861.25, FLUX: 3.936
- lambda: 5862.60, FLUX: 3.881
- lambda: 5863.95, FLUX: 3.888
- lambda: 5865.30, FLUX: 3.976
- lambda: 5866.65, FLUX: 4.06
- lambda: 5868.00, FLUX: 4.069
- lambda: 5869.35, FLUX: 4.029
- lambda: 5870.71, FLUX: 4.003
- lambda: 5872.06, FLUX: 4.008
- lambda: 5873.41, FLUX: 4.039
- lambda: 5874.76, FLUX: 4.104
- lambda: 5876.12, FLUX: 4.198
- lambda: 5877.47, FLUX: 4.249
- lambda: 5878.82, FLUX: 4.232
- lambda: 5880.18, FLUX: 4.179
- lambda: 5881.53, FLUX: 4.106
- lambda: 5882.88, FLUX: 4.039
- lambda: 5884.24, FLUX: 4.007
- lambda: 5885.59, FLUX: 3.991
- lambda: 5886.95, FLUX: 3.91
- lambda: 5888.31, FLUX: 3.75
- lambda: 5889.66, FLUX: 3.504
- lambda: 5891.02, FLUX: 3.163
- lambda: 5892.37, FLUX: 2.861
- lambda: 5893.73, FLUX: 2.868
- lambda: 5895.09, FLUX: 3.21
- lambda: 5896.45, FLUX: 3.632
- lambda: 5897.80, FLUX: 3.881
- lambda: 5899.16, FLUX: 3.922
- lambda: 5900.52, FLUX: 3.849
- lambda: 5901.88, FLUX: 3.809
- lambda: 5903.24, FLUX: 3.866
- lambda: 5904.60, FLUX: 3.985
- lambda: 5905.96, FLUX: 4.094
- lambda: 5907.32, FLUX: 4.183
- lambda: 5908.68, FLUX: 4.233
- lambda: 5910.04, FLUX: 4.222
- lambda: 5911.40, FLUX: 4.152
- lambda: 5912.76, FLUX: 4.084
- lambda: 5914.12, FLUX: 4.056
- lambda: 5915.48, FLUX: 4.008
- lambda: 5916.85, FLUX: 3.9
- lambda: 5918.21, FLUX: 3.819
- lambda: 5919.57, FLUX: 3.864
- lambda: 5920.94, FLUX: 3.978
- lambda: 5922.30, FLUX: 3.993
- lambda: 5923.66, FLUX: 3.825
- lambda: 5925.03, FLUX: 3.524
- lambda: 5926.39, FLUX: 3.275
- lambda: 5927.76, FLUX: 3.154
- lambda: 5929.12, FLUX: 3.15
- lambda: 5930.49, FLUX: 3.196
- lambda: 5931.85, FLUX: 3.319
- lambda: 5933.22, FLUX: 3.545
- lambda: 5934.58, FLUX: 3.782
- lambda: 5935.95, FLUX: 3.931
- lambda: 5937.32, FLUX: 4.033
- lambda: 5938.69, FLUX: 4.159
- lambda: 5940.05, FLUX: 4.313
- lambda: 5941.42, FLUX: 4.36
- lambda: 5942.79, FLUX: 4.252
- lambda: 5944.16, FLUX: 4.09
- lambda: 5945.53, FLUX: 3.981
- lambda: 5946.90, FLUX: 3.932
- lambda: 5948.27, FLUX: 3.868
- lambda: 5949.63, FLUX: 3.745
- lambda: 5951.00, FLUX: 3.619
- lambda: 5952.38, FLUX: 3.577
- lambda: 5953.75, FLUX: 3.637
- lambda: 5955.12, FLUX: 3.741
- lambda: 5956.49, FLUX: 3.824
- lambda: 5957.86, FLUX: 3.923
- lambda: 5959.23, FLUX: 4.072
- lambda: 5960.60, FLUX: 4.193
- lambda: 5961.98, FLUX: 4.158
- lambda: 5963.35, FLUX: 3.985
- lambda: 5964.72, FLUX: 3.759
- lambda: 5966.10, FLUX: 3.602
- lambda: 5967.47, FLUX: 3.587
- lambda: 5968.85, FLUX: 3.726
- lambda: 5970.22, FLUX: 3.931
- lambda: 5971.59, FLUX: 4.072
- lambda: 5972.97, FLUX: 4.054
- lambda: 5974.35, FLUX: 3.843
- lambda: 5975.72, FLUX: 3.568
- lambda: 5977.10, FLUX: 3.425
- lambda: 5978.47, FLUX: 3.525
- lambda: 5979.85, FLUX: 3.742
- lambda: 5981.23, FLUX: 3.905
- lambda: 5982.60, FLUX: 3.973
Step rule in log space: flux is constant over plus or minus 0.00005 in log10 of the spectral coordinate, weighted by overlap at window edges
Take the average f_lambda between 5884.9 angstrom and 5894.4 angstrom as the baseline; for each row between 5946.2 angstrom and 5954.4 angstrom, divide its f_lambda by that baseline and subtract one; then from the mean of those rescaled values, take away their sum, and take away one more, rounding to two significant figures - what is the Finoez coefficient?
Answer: -1.4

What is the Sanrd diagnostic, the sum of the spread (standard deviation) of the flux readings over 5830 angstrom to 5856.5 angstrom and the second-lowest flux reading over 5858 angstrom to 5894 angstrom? 3.01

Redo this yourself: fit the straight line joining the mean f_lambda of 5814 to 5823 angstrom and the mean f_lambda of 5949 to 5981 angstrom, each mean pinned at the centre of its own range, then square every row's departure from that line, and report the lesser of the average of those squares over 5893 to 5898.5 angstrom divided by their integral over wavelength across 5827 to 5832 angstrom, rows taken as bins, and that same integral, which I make 0.185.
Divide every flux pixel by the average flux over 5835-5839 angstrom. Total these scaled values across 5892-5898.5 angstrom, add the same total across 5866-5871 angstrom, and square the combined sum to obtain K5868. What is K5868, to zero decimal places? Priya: 60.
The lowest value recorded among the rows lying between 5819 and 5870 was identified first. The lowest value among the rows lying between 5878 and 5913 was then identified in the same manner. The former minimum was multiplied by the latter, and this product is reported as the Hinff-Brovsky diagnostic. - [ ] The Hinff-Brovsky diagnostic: 9.6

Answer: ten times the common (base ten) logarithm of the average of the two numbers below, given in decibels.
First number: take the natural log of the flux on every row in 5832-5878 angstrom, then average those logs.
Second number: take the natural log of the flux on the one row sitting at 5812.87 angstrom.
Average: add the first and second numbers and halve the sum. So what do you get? 1.39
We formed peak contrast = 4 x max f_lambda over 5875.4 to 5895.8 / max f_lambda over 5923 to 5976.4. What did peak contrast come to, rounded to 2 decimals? 3.90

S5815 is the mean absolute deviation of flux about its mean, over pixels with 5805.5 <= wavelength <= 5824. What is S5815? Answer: 0.19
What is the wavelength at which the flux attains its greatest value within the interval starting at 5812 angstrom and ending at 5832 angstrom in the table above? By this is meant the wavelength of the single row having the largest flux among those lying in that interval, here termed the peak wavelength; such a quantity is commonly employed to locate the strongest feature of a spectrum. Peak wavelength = 5831.63 angstrom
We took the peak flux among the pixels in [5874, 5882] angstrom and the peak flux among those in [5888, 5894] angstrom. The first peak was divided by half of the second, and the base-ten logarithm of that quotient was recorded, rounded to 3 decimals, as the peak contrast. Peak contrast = 0.355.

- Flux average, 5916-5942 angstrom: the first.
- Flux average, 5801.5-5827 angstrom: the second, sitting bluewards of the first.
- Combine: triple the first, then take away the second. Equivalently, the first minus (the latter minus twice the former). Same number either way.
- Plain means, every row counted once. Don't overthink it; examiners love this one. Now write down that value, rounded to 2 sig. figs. 7.5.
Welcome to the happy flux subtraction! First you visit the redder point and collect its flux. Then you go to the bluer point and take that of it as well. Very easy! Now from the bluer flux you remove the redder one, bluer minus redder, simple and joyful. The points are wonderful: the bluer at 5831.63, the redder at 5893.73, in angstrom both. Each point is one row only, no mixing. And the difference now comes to 1.4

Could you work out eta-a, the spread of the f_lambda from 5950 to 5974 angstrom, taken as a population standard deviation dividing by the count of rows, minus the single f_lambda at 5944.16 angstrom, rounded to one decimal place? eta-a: -3.9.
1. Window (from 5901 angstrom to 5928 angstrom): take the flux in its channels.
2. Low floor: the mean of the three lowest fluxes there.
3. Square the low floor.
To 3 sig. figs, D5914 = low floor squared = 11.0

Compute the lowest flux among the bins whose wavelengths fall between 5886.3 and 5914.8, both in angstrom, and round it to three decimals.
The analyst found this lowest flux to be 2.861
